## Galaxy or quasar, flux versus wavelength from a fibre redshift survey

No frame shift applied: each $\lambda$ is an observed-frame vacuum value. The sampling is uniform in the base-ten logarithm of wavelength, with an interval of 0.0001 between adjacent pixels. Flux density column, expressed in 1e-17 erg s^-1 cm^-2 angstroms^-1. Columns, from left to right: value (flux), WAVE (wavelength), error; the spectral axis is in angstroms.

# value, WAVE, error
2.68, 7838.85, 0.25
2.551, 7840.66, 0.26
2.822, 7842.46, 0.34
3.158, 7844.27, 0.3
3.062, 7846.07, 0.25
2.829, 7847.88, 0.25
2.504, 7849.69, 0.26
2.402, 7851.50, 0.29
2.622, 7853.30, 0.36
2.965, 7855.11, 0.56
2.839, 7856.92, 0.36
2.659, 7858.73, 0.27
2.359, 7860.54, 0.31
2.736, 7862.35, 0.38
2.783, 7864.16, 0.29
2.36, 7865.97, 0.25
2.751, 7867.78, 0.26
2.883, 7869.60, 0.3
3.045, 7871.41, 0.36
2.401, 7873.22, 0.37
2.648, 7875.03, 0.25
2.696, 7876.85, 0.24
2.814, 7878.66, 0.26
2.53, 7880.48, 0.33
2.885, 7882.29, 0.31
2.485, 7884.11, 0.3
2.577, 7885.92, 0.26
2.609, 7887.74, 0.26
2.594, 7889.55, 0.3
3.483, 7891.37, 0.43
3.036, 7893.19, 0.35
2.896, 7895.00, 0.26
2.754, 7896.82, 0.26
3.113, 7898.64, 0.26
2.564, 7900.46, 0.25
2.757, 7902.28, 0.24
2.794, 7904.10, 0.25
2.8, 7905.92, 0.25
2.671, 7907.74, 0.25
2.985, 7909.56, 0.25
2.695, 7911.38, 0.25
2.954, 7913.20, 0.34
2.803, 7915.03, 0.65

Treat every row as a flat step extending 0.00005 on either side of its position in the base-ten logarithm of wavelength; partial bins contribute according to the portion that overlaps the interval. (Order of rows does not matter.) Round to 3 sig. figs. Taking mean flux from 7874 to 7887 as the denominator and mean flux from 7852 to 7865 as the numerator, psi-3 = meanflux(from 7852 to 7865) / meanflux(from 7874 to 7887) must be 1.02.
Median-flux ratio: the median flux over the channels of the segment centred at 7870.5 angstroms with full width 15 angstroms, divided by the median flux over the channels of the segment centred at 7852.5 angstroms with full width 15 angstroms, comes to 0.99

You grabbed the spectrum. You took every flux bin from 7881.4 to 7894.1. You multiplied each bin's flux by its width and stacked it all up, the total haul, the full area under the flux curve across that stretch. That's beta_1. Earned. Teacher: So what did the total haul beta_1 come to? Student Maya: 35.7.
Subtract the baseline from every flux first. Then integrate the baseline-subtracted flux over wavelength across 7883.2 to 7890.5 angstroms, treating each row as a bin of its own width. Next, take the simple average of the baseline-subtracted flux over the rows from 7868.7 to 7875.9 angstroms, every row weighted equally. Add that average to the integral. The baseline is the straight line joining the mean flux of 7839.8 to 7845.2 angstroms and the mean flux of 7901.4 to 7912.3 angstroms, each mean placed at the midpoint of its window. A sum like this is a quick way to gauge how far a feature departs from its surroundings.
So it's -1.8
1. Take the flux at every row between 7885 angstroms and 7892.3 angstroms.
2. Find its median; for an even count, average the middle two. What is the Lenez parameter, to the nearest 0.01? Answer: 2.60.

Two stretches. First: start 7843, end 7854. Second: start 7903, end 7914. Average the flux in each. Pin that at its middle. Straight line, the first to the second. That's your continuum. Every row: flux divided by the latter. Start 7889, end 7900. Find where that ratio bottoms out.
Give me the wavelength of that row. 7889.55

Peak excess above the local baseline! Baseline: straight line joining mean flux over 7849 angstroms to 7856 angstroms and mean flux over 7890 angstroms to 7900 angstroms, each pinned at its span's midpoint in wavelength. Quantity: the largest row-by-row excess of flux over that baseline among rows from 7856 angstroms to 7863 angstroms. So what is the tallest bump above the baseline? 0.17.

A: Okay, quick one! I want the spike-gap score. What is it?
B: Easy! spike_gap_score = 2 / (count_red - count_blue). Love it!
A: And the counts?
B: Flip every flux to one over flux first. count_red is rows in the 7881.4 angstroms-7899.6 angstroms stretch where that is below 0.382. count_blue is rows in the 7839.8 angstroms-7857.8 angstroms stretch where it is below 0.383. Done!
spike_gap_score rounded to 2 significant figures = -2.0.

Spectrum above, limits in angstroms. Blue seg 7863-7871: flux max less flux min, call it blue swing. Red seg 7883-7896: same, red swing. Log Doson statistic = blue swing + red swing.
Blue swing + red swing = 1.52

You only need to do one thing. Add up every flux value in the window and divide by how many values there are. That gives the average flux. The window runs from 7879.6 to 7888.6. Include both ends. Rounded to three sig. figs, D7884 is 2.62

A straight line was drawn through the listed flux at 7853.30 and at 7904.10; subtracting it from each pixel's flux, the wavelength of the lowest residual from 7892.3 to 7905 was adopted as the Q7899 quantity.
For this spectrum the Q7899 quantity 7900.46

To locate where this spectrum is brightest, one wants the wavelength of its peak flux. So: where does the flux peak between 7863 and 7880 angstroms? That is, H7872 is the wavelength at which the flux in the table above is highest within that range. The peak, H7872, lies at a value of 7871.41 angstroms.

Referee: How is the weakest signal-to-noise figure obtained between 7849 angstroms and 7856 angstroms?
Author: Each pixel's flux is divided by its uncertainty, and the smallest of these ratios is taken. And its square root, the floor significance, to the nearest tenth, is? 2.3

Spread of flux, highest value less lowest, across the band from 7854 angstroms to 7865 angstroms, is 0.61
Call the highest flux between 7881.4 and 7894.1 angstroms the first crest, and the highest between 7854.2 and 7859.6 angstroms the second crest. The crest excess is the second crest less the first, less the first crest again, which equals -4.0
